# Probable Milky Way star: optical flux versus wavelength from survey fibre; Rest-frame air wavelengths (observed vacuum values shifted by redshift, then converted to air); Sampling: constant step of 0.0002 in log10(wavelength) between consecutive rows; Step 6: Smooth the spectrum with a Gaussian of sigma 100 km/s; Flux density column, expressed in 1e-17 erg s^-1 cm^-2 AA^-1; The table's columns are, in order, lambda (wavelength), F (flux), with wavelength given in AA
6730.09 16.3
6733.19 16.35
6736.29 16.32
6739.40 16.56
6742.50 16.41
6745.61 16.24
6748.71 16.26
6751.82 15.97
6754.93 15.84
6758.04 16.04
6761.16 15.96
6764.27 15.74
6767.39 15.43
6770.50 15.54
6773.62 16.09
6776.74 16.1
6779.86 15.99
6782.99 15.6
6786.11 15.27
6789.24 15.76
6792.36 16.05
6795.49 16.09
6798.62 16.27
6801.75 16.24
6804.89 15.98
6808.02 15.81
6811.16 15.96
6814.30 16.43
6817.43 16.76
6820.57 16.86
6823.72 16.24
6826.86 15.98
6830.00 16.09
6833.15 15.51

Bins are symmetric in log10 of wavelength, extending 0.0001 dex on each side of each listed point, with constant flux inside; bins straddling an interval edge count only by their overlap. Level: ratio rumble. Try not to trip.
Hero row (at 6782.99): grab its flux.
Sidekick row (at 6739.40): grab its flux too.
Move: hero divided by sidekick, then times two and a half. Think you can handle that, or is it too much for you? 2.36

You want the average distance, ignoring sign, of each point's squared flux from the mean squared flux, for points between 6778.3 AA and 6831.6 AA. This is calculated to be 8.8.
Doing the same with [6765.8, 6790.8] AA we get 8.3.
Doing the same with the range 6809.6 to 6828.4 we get 10.2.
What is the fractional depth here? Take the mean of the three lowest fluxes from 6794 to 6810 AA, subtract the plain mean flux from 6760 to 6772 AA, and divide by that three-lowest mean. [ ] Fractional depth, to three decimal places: 0.018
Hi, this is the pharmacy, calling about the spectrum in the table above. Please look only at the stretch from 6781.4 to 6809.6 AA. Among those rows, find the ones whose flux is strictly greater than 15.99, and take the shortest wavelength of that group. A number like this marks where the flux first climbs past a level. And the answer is 6792.36 AA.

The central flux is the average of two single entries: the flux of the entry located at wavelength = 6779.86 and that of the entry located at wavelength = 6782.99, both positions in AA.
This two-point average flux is 15.8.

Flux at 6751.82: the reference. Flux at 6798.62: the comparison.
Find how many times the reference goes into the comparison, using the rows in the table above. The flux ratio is 1.019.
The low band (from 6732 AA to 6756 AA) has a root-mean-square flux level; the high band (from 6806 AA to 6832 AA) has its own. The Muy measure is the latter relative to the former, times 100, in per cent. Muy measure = 100.2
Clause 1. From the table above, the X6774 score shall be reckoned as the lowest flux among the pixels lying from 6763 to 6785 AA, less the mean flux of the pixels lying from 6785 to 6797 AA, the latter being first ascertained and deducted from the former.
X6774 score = -0.4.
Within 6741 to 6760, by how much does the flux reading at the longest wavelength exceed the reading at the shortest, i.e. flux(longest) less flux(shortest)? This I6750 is -0.4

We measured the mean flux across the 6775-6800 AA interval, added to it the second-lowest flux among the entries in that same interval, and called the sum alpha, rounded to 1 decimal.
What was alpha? 31.5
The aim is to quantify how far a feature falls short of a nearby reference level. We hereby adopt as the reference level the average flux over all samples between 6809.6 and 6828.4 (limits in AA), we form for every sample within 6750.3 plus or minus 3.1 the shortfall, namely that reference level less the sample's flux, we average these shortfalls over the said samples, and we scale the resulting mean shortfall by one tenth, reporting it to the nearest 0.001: 0.026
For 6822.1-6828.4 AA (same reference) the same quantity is 0.026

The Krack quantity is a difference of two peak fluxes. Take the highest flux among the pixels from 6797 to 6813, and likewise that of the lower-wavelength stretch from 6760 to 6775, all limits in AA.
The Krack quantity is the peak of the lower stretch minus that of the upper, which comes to -0.18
